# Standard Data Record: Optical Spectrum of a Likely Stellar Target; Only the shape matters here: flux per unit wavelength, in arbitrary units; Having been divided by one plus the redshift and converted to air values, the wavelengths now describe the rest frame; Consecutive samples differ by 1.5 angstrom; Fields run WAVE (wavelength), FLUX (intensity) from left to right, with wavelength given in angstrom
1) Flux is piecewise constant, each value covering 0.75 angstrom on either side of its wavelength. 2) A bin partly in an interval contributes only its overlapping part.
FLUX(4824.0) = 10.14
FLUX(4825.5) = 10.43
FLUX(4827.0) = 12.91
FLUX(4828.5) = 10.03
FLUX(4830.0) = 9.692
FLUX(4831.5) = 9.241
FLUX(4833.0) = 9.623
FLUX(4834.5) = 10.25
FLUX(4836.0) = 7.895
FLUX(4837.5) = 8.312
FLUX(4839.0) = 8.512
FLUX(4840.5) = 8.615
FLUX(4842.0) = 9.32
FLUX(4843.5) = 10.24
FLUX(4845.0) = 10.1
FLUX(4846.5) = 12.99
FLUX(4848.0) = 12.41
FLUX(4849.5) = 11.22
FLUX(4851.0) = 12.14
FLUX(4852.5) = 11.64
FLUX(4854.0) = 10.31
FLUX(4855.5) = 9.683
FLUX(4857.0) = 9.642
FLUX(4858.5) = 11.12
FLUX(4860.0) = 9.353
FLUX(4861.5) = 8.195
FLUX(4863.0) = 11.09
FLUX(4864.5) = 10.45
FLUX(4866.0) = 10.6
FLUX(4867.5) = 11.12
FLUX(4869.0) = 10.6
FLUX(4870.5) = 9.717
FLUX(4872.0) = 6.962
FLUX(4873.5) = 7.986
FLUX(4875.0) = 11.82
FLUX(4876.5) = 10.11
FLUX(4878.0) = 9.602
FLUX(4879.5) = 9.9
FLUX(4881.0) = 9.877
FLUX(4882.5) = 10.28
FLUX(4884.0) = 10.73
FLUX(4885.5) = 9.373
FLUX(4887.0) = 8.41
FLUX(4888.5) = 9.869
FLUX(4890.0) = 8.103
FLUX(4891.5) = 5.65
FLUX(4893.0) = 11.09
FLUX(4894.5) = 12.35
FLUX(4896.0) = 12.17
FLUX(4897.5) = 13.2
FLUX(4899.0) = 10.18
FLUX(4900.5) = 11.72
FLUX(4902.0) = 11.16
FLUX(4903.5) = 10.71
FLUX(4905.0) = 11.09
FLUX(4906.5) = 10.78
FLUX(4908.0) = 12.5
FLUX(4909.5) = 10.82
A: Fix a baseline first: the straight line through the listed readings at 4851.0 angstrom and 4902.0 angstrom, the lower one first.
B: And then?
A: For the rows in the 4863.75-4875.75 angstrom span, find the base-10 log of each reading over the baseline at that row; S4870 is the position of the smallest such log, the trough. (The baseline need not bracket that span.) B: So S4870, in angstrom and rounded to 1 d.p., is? 4872.0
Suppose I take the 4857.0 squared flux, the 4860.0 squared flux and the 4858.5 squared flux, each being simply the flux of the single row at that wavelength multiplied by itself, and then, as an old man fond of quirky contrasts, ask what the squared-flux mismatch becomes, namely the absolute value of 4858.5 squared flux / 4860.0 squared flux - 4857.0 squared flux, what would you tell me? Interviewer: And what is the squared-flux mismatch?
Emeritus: 92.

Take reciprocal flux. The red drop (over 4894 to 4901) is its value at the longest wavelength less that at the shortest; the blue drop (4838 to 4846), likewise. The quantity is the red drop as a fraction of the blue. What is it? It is -0.24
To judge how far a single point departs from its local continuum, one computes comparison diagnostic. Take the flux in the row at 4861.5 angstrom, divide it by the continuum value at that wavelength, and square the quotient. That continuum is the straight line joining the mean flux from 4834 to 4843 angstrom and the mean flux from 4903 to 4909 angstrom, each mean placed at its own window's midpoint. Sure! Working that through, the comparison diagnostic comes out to 0.72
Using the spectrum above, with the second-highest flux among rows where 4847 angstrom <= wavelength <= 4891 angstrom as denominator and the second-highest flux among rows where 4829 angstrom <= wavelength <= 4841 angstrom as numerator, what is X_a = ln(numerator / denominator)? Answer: -0.23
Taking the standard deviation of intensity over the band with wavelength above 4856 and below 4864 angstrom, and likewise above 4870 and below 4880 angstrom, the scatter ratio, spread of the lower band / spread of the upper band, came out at 0.8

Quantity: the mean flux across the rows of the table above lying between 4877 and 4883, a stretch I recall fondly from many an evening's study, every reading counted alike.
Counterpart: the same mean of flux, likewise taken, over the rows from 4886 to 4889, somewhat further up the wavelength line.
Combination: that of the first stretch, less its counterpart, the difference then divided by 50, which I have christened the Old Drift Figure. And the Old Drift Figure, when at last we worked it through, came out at 0.016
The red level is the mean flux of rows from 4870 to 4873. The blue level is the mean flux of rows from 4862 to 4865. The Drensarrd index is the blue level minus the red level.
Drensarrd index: 2.4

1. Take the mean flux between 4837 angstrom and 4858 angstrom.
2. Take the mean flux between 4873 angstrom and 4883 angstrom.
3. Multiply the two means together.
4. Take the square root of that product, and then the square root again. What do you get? 3.19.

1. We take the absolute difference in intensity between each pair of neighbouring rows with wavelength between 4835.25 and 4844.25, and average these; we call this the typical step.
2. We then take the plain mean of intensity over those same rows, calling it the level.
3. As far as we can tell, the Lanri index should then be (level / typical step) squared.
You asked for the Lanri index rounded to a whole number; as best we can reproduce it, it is 353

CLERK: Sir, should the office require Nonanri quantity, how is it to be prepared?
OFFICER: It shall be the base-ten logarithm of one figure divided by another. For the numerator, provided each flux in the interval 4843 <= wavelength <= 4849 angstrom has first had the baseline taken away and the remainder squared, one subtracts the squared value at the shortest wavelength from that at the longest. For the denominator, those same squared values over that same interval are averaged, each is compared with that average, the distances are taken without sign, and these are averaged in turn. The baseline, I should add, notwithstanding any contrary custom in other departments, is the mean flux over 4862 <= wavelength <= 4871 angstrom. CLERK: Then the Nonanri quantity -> 0.17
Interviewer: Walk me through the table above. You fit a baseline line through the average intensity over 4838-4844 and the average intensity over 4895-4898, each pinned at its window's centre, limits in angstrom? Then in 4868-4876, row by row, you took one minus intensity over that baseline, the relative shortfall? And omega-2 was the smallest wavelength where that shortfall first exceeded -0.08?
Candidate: 4869.0 angstrom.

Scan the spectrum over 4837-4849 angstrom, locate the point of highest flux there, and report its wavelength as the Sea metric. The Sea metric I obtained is 4846.5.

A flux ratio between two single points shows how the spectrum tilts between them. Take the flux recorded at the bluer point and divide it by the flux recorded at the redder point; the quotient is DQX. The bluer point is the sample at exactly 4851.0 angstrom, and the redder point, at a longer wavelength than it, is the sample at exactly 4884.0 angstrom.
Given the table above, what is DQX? 1.13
